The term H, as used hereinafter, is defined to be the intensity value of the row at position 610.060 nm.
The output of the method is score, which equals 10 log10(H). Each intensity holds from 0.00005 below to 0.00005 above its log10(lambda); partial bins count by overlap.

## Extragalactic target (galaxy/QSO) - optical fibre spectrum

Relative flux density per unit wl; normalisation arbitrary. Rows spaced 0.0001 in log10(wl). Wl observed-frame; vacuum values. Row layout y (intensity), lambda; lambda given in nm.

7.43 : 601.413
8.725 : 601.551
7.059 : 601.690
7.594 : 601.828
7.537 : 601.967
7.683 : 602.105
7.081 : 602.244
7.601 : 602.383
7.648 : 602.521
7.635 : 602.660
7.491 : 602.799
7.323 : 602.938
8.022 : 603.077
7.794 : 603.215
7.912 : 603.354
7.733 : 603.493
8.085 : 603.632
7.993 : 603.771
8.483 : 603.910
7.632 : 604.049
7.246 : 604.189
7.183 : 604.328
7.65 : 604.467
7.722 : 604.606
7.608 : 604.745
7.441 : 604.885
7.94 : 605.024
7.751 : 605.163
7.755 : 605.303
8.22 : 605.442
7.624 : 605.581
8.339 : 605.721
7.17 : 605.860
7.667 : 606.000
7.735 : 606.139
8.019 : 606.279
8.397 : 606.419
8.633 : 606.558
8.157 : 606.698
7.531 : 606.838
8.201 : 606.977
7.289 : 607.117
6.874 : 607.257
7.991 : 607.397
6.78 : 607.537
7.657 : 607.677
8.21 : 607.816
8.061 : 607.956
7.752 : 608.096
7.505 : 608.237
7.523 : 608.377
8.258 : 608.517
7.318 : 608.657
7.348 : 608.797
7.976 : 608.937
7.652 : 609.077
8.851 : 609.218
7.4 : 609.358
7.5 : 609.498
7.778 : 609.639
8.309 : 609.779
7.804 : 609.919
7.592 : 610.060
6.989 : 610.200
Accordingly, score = 8.80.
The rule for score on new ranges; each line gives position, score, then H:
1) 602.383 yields 8.81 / 7.601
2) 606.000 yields 8.85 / 7.667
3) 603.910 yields 9.29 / 8.483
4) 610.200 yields 8.44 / 6.989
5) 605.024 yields 9.00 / 7.94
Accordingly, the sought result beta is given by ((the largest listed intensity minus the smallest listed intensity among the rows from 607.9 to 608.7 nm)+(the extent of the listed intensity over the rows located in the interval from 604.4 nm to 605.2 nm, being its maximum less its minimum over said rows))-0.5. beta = 0.9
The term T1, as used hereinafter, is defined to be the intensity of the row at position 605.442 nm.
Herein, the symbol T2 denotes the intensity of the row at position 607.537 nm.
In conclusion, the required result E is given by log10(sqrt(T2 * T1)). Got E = 0.873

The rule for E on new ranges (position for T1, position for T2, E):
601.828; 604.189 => 0.870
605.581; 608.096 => 0.886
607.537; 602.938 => 0.848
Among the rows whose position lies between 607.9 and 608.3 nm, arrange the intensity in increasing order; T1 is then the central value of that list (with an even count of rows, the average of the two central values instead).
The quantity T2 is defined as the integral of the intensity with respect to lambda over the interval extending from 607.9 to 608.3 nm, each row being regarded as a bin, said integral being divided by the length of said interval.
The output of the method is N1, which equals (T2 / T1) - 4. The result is -3.00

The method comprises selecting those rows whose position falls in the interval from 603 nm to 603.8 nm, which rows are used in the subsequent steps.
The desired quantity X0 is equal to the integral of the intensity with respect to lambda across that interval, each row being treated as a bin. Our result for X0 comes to 6.3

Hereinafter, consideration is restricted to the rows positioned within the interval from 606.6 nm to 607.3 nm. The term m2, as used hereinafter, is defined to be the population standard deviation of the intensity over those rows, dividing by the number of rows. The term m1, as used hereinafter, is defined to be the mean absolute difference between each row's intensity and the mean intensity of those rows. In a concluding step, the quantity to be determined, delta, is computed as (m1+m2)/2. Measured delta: 0.48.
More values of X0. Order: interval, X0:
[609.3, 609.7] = 3.0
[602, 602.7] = 5.3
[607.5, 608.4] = 6.9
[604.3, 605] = 5.3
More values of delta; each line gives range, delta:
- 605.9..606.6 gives 0.36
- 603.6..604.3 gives 0.39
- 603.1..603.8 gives 0.12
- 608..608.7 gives 0.30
